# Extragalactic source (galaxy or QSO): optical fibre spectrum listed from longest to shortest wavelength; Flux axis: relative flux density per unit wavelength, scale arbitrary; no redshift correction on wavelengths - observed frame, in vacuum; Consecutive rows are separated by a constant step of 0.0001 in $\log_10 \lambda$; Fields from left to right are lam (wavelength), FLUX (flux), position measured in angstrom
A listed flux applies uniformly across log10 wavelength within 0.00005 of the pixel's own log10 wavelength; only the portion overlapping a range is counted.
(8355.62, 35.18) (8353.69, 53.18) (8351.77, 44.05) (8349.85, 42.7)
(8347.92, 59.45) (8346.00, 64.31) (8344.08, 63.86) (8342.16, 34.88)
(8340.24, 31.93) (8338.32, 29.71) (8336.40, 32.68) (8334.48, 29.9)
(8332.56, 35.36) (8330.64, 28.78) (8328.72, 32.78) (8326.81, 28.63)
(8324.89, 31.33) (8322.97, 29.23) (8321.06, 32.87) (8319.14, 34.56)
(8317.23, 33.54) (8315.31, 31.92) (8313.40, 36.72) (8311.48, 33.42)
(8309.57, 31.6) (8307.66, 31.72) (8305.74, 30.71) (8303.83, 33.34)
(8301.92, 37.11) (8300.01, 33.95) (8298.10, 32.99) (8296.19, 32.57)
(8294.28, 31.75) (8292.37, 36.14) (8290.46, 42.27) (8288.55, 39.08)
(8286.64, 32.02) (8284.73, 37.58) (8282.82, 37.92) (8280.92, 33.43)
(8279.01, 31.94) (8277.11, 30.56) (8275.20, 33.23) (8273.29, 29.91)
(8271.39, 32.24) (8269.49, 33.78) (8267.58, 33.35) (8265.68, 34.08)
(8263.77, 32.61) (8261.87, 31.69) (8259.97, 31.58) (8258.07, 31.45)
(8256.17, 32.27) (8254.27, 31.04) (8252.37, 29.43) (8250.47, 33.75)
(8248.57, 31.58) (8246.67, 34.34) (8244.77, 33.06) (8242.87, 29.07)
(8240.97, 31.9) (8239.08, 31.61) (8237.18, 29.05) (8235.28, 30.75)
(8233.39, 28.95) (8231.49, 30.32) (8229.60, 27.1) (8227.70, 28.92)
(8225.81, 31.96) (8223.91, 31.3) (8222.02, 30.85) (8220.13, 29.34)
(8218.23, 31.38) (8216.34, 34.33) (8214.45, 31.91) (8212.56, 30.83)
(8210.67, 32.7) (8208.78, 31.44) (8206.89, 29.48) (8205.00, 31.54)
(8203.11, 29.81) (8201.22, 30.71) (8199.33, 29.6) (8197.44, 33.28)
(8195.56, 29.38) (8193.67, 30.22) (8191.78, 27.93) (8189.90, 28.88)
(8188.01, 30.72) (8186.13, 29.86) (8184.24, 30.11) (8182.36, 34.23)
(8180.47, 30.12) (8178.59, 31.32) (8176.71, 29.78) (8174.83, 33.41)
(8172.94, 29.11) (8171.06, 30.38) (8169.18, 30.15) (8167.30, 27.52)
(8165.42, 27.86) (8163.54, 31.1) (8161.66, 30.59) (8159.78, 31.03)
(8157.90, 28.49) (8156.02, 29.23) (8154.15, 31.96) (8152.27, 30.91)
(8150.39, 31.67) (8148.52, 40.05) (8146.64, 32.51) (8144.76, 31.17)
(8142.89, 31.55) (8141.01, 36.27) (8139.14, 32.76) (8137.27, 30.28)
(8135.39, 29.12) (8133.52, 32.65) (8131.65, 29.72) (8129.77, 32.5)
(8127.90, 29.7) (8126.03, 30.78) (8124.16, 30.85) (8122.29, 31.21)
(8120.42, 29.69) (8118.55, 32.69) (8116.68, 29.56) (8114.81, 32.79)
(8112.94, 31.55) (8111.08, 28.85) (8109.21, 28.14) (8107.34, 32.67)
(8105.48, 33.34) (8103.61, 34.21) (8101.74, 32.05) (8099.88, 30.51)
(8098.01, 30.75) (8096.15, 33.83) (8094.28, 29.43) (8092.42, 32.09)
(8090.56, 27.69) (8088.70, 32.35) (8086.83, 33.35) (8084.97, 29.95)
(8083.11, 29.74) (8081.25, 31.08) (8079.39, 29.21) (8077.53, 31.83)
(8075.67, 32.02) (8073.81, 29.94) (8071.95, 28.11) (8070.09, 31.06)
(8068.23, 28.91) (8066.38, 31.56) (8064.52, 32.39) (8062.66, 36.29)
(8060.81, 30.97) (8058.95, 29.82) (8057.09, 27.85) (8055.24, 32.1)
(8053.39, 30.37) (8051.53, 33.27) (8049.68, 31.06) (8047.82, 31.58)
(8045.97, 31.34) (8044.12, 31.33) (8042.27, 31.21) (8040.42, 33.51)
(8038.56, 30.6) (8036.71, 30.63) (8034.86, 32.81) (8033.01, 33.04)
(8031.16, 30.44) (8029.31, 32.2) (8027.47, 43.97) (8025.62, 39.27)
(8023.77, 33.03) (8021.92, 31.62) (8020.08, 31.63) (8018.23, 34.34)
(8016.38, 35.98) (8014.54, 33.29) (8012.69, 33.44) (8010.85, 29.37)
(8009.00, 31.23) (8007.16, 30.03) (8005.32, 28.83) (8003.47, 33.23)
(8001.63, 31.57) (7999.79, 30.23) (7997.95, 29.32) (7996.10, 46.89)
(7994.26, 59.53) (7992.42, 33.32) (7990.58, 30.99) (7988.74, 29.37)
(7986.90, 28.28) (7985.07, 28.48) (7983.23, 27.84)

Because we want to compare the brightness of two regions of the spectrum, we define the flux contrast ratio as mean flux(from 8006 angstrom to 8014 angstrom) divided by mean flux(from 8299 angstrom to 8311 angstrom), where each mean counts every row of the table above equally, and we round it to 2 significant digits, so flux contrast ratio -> 0.94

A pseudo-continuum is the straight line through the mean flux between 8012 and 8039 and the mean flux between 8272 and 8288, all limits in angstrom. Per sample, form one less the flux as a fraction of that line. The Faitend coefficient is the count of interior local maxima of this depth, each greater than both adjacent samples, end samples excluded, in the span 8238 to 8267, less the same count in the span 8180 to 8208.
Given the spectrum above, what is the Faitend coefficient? -1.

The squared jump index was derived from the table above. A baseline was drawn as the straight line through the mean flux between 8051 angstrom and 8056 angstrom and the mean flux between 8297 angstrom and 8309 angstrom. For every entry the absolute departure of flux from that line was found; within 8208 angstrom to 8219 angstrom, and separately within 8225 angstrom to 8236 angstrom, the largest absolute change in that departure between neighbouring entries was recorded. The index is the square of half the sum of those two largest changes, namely 6.5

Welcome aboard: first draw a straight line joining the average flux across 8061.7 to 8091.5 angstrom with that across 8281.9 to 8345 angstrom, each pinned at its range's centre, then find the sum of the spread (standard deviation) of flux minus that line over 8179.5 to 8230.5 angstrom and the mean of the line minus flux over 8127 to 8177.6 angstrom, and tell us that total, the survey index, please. 2.6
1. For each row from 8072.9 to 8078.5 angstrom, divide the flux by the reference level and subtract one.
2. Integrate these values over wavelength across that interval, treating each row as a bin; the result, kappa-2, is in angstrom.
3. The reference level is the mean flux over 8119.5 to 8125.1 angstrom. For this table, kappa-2 0.12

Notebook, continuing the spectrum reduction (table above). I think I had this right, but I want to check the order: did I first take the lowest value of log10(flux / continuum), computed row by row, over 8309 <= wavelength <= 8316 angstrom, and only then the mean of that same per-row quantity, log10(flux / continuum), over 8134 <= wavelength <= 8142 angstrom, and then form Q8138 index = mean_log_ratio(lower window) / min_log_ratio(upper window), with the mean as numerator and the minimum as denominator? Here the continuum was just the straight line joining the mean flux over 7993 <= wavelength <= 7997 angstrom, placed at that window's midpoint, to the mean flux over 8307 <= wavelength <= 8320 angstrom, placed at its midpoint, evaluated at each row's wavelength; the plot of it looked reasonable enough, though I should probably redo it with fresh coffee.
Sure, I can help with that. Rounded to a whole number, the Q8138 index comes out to 5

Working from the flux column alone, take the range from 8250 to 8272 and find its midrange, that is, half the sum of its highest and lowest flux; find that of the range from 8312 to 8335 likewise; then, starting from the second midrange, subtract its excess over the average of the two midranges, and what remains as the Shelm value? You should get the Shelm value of 32.2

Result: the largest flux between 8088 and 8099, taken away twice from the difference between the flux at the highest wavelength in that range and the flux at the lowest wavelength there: -69.3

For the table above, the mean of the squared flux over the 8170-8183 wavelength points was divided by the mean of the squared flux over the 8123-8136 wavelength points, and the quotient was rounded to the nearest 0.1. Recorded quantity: 1.0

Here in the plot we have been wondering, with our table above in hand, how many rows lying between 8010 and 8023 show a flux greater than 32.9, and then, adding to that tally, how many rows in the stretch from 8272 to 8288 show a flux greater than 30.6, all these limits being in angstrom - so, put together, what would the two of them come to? 10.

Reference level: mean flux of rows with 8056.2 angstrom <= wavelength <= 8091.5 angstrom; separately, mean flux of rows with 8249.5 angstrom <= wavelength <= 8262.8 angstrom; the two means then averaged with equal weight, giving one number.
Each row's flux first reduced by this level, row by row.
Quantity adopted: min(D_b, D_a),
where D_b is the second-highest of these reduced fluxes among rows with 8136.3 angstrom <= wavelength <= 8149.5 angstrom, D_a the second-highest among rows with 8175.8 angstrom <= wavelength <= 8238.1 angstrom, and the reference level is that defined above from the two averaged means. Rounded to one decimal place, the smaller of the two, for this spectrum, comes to 3.1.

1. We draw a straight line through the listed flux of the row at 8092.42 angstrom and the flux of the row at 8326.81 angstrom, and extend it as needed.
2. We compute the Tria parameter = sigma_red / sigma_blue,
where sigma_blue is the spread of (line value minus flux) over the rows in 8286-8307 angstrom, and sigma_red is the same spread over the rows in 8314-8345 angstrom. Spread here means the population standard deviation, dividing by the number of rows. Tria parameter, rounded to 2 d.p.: 2.41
